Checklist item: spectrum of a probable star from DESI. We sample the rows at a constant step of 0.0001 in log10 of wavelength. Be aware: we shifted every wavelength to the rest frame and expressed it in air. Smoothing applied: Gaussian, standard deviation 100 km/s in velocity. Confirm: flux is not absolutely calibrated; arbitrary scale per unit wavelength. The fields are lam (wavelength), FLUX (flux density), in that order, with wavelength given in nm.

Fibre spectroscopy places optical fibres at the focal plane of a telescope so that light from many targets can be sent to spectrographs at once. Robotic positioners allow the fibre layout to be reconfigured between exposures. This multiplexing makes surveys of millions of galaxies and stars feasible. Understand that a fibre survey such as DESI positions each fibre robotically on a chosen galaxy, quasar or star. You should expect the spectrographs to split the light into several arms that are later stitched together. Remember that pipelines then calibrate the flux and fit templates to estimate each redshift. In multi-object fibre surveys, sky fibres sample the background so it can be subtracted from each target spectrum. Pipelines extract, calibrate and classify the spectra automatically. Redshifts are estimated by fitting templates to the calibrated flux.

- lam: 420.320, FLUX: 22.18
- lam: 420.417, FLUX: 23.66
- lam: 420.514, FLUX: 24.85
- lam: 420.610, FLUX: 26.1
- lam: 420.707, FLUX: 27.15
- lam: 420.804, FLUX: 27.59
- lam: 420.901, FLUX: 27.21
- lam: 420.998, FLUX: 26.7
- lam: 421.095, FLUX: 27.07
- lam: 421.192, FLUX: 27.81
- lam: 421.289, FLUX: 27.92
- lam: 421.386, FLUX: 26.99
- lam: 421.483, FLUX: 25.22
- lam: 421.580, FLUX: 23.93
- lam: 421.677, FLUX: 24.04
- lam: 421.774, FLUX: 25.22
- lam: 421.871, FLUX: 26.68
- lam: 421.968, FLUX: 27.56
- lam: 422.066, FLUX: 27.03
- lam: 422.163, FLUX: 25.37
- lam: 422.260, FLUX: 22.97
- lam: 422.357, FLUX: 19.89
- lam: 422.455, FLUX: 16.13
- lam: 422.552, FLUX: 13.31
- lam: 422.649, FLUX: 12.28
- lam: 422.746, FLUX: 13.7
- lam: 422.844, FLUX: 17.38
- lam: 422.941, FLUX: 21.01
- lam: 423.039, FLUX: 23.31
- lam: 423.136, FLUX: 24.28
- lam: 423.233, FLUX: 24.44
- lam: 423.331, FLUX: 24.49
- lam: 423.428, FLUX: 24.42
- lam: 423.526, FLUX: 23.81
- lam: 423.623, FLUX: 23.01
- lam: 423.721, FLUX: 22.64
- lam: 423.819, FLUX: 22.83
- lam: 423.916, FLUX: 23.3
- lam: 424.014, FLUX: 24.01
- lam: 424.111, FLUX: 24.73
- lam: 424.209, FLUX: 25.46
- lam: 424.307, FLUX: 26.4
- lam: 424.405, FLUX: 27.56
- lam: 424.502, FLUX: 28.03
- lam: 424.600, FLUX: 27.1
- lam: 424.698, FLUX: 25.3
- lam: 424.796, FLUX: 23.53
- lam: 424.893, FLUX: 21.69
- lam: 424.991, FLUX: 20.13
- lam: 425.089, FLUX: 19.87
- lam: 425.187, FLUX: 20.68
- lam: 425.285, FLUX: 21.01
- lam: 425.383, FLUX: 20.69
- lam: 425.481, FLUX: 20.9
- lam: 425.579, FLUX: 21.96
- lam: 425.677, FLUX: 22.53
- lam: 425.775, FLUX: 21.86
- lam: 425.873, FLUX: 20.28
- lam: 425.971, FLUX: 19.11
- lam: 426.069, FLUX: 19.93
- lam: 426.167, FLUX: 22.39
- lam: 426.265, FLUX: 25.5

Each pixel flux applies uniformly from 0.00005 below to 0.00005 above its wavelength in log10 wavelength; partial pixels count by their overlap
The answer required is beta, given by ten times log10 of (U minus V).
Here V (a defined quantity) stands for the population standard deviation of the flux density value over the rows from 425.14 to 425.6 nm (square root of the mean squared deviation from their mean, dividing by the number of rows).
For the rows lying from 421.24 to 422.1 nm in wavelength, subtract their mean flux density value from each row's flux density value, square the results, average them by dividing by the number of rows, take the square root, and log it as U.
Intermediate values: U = 1.41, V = 0.5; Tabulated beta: 0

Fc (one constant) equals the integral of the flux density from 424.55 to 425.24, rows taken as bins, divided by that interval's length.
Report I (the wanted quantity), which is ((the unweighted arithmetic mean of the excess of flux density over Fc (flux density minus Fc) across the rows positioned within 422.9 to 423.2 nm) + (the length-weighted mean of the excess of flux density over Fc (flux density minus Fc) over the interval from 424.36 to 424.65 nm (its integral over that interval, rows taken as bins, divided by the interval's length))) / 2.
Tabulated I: 3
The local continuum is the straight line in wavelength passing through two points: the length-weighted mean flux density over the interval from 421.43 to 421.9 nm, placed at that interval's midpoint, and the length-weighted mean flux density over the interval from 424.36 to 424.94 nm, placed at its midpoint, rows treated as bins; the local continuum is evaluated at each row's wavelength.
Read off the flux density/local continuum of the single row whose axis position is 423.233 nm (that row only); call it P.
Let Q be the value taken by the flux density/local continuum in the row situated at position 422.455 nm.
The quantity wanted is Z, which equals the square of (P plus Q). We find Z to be 2.6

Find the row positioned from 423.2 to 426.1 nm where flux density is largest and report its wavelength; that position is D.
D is 424.502 nm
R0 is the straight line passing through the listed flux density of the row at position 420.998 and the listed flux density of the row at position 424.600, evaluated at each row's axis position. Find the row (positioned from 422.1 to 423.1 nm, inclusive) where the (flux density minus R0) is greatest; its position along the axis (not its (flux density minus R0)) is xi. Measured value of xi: 422.163 nm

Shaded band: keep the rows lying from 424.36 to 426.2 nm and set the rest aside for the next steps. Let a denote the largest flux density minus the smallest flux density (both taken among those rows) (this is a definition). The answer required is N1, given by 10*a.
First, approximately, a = 9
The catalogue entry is 89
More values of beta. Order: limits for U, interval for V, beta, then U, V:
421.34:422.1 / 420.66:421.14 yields 0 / 1.33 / 0.3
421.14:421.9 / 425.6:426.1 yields -6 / 1.49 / 1.3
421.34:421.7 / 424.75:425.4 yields -10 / 1.23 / 1.1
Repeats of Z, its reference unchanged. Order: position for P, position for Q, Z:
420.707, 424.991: 3.5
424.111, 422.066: 4.2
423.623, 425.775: 3.1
